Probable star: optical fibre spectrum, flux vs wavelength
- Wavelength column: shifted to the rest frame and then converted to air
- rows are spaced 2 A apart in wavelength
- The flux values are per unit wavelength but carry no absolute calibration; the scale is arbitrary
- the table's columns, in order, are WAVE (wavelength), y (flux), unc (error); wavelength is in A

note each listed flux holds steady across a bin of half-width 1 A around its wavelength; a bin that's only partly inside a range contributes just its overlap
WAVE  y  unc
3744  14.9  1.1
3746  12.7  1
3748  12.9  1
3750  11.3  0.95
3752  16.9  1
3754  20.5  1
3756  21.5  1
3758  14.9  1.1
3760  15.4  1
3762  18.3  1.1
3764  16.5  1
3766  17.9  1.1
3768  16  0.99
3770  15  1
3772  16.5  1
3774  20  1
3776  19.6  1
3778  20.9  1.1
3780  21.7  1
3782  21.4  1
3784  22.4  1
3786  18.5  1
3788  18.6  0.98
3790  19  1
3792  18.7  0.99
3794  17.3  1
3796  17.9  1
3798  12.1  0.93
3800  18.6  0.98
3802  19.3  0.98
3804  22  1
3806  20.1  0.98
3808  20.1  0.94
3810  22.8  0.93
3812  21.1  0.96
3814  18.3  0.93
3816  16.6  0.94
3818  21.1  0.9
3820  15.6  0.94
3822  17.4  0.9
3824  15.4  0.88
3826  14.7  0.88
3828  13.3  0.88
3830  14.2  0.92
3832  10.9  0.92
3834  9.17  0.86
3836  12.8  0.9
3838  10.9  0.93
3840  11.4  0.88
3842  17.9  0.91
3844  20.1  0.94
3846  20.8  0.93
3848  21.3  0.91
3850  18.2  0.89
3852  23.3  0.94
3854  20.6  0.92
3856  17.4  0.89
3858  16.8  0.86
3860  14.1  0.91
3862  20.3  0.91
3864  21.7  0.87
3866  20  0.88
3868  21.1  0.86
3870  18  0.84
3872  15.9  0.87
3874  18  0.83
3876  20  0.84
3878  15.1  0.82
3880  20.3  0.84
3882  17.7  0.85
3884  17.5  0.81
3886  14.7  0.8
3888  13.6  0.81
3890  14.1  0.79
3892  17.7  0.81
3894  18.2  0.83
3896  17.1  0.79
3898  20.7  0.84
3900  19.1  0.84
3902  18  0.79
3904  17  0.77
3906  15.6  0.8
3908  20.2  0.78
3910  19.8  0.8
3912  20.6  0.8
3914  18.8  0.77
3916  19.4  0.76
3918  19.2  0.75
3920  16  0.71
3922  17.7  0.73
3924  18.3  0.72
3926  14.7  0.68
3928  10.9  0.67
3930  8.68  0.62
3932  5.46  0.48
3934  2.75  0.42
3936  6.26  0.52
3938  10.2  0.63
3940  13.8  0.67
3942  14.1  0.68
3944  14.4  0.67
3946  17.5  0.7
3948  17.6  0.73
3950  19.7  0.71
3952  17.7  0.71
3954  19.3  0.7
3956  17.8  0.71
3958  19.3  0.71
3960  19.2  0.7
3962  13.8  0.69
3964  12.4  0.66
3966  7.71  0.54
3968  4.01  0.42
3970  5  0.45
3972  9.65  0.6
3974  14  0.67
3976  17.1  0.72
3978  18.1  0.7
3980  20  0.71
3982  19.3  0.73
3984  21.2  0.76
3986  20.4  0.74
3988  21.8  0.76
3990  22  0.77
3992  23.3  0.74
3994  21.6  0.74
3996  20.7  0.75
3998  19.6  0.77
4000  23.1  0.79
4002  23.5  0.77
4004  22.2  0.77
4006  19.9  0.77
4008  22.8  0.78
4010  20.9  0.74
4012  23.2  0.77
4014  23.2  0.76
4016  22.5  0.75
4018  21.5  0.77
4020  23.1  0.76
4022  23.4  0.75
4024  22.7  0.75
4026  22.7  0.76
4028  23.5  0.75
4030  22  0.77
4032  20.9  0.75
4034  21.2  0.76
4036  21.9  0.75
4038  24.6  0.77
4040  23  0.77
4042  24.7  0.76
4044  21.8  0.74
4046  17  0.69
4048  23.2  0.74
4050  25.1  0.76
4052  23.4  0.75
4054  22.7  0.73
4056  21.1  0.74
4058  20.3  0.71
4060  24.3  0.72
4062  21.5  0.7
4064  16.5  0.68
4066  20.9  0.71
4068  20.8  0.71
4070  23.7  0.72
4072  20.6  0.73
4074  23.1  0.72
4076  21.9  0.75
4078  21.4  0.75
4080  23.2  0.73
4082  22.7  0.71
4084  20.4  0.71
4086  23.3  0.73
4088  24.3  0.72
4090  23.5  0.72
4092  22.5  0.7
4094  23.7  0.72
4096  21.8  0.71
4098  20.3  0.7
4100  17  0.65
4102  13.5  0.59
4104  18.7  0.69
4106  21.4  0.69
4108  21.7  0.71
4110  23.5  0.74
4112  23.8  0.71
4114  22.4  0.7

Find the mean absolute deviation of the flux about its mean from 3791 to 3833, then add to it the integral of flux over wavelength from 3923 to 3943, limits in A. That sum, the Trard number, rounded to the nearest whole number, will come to 213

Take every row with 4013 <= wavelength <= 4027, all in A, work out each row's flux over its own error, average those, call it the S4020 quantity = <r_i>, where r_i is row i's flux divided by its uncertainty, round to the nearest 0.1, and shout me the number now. 30.0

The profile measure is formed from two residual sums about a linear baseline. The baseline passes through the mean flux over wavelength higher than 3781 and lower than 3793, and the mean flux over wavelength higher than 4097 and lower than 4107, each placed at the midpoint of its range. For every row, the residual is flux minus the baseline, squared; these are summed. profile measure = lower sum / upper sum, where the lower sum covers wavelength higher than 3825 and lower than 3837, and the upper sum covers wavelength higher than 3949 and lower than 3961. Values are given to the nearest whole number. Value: 85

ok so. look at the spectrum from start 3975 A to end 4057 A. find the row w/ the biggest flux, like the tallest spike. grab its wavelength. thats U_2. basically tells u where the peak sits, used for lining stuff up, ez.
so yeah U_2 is 4050 A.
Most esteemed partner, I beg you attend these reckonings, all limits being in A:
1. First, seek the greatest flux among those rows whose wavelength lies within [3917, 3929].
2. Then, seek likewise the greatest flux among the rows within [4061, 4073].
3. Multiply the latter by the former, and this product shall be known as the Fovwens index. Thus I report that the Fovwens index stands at 455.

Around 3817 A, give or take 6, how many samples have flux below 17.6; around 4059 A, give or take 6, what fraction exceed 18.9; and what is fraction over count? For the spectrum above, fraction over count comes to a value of 0.28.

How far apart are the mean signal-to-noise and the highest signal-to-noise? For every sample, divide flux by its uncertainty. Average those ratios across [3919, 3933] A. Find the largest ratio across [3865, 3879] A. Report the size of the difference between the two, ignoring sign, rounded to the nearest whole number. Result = 5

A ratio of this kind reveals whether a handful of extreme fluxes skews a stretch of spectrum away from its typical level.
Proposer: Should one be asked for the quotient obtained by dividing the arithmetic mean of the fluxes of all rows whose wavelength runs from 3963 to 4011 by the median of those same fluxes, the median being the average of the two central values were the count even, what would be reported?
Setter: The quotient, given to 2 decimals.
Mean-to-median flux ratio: 0.89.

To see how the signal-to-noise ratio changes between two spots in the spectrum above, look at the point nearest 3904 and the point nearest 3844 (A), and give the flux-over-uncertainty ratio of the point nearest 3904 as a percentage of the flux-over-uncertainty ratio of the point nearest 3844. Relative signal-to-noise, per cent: 103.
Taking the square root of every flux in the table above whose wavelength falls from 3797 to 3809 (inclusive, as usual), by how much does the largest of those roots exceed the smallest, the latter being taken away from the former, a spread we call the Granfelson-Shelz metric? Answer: 1.2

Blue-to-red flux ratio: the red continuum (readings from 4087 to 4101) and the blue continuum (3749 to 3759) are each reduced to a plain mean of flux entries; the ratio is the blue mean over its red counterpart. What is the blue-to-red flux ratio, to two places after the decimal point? 0.78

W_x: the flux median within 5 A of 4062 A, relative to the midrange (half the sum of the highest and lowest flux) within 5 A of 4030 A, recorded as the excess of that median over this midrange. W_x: -1.3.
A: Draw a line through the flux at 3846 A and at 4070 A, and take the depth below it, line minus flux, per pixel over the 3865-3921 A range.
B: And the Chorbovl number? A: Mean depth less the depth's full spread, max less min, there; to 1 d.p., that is -4.3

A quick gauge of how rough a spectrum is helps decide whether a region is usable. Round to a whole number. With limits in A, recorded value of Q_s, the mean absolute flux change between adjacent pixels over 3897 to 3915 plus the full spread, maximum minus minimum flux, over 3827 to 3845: 13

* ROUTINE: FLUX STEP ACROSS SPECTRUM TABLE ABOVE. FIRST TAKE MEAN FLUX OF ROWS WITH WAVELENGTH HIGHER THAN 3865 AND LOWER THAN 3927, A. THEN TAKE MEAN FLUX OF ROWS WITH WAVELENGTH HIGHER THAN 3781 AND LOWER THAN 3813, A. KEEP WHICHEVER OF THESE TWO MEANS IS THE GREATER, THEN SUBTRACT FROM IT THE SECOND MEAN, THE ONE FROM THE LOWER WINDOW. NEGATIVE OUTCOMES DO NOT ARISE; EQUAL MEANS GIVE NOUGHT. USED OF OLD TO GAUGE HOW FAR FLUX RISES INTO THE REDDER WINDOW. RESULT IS 0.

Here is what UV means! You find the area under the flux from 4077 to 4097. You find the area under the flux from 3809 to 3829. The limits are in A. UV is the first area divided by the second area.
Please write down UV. 1.29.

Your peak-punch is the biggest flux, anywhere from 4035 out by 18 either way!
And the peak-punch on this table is 25.1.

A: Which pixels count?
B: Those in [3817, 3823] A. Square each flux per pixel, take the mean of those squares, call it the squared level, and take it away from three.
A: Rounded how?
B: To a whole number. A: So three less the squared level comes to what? -327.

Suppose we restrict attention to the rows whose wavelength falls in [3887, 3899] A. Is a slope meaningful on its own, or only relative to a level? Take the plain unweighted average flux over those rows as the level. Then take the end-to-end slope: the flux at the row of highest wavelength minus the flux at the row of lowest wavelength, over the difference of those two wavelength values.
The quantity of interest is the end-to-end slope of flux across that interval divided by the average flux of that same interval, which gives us 0.042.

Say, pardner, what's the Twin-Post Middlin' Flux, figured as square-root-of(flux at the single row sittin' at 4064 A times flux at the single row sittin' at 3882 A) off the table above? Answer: 17.1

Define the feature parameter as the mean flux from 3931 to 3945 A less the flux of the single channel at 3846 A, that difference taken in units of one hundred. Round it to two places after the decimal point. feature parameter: -0.11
